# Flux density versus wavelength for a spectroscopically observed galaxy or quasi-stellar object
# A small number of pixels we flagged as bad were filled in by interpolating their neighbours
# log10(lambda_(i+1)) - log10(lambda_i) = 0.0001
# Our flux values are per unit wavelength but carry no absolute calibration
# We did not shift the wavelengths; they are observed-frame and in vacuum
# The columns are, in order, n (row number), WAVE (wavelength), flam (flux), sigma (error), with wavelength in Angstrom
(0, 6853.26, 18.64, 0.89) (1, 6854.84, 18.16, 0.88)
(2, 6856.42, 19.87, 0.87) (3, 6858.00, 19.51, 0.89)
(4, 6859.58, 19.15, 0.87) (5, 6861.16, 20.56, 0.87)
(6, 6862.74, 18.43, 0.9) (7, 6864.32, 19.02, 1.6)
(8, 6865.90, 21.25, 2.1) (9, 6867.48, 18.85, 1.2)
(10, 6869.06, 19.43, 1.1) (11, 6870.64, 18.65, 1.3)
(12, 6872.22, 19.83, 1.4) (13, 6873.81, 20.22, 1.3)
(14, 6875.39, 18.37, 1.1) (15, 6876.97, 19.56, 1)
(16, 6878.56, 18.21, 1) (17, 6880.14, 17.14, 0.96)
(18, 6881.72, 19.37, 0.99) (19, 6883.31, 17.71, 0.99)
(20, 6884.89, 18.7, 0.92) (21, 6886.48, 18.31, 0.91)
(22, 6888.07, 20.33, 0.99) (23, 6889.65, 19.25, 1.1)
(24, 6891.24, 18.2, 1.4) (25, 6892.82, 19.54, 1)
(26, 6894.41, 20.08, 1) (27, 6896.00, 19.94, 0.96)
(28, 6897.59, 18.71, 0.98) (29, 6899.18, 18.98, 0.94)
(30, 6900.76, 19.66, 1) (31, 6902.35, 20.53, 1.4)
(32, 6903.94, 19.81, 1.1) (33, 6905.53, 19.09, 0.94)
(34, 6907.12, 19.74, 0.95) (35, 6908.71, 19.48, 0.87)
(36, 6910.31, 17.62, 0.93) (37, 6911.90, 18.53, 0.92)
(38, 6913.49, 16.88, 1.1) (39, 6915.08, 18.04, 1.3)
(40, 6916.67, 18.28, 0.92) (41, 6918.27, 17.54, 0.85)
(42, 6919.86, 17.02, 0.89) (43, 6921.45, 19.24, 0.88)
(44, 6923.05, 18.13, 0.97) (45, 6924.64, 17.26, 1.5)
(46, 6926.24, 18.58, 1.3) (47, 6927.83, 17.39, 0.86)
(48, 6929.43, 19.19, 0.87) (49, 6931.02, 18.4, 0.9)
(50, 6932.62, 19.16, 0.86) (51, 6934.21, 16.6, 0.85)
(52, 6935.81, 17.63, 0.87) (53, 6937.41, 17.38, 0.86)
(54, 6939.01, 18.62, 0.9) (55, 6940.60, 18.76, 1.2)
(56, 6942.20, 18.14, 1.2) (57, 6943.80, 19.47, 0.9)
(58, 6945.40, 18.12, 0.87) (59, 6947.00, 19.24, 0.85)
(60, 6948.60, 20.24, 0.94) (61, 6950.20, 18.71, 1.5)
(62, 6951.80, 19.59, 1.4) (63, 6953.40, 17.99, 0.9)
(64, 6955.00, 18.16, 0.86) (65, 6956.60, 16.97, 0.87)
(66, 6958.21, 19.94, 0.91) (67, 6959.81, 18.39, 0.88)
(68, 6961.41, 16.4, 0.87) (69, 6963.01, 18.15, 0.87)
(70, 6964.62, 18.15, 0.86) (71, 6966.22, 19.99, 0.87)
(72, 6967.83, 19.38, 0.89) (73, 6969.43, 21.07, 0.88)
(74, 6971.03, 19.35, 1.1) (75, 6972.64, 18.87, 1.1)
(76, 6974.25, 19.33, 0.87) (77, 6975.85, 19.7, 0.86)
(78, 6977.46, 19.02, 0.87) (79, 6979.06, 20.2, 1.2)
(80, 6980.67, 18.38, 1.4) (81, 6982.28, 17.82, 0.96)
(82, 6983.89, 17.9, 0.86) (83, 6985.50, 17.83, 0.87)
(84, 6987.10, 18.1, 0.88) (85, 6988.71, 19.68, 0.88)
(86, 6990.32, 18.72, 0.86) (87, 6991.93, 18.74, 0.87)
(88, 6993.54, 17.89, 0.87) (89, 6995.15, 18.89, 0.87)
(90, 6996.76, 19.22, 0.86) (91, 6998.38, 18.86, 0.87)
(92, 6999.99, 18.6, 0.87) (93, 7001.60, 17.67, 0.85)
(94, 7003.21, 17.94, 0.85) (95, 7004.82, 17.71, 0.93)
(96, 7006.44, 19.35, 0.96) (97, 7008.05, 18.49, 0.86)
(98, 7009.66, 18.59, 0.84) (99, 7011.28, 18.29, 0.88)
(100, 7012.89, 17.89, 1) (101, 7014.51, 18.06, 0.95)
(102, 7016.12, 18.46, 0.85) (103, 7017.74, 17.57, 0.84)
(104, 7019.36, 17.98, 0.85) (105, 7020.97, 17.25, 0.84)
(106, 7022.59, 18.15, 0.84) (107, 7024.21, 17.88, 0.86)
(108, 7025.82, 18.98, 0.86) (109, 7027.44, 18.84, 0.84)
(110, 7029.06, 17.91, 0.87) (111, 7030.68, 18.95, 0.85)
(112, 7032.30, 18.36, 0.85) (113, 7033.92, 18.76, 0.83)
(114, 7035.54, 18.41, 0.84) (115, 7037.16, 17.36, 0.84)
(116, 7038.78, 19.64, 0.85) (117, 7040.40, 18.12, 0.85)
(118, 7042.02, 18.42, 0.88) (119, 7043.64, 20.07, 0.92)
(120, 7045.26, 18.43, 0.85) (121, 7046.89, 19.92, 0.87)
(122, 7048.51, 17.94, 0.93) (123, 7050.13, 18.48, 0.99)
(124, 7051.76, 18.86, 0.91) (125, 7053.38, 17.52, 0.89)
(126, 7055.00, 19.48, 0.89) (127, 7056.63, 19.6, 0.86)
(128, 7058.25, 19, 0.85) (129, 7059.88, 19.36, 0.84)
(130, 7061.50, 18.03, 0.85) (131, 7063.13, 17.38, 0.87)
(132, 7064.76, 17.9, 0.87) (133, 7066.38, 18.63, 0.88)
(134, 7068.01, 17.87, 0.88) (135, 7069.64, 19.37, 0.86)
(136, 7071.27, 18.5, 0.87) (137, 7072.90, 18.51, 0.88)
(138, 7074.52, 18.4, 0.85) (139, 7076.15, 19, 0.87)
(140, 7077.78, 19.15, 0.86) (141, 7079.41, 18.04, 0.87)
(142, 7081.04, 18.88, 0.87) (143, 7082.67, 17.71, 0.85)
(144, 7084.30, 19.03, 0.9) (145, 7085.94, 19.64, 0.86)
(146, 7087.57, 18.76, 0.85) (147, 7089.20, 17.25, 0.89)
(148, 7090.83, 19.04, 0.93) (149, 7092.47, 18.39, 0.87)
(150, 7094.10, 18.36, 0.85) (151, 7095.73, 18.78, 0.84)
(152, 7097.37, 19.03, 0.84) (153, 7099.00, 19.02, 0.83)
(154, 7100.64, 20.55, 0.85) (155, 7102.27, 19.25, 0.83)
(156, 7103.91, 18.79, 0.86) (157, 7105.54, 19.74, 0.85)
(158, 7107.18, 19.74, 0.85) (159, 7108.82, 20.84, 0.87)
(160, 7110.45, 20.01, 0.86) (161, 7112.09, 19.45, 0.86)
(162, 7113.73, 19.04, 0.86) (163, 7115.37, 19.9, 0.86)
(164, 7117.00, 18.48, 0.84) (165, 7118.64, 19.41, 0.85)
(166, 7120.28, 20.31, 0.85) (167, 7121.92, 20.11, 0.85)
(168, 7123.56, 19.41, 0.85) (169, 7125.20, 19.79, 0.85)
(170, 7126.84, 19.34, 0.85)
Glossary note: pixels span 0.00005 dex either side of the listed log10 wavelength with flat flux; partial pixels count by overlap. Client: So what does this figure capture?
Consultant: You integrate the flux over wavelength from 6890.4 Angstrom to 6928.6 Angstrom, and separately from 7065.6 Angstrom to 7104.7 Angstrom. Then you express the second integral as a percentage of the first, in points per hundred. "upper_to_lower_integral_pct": 103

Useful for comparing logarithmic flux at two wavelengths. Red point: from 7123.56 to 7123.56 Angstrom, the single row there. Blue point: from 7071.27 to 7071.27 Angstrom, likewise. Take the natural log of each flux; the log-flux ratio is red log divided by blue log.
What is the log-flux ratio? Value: 1.02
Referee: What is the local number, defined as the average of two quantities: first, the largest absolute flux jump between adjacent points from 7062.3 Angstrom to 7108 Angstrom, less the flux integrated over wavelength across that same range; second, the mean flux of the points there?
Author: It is -418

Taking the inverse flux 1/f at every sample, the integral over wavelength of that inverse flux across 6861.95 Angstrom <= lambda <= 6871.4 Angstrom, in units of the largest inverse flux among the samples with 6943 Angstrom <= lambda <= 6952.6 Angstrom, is 8.9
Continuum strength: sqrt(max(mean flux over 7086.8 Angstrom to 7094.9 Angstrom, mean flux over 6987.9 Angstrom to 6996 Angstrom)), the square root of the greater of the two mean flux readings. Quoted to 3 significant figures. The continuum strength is 4.33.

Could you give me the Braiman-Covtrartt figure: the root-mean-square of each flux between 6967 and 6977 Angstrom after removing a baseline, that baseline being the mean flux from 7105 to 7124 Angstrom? 0.70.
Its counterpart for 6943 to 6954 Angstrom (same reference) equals 1.00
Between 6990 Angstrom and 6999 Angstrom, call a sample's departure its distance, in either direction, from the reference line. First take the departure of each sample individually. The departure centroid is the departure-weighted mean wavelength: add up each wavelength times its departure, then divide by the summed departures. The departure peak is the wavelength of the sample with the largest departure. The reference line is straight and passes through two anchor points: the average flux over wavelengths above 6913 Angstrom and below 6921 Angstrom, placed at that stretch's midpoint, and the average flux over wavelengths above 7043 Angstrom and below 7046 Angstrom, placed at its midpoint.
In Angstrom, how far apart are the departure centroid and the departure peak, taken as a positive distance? 1.2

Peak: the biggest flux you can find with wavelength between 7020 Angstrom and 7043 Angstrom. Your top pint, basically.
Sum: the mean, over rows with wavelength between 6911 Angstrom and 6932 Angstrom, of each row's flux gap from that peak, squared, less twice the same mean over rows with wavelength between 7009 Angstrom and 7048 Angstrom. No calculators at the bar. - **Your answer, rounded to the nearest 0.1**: -0.8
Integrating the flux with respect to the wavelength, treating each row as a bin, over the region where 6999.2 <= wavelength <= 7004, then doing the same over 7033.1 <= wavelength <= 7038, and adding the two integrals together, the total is 176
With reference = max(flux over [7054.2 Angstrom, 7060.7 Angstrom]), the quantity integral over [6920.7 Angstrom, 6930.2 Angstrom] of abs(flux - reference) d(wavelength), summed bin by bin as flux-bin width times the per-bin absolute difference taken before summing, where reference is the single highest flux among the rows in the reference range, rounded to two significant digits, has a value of 12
